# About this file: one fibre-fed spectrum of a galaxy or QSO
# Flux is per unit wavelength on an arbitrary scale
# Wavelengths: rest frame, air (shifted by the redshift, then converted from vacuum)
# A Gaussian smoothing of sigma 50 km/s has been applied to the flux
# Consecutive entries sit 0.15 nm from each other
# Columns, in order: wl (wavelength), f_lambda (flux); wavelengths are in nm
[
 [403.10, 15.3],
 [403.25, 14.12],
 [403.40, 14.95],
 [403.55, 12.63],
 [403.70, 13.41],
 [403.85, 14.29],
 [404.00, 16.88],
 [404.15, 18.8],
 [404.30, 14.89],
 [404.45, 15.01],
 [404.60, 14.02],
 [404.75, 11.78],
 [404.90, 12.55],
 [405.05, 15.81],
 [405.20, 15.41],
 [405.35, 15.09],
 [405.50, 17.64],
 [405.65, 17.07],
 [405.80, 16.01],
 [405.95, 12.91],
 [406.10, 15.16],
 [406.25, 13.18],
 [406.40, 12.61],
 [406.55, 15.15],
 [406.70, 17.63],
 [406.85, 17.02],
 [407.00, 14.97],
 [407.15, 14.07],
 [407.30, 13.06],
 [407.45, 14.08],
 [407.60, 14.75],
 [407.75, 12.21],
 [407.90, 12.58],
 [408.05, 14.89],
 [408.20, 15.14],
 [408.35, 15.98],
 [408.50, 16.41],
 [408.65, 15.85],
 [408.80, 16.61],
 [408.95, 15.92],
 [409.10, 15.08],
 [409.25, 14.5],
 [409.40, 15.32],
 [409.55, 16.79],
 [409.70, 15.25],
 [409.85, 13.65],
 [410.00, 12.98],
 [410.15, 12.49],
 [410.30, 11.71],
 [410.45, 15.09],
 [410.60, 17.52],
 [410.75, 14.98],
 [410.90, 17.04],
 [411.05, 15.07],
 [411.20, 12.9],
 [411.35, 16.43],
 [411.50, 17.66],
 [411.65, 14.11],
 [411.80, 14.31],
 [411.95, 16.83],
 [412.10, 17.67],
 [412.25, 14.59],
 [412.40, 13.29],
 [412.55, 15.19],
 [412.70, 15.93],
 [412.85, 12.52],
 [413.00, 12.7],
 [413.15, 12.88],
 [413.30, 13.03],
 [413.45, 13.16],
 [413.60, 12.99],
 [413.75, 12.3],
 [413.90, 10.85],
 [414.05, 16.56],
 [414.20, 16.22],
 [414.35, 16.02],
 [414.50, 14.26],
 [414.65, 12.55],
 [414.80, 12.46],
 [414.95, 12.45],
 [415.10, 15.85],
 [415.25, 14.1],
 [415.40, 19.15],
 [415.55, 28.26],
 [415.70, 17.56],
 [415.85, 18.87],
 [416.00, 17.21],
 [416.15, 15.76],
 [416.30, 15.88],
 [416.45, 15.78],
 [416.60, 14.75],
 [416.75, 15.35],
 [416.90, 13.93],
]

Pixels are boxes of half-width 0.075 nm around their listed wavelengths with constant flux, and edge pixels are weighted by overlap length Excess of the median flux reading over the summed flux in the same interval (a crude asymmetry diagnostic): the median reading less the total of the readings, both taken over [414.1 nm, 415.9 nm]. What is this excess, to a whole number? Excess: -182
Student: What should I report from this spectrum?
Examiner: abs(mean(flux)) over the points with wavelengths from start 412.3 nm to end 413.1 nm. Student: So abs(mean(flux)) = 13.9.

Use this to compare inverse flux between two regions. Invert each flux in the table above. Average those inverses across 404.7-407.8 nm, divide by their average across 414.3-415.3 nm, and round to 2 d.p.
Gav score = 0.95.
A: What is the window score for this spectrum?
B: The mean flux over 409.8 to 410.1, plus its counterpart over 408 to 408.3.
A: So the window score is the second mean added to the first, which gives 28.3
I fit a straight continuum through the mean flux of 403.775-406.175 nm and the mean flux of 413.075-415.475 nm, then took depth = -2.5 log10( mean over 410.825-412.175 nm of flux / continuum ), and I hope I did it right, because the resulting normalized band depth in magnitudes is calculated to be -0.10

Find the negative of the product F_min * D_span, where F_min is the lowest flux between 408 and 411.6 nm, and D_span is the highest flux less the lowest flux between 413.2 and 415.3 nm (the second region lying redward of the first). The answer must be -67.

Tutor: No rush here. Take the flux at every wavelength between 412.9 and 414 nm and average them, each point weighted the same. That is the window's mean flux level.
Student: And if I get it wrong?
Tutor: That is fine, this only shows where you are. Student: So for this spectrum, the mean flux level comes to 12.6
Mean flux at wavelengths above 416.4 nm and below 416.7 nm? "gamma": 15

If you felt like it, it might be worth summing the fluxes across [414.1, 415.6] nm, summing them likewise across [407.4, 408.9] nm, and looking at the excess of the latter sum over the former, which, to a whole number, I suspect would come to -13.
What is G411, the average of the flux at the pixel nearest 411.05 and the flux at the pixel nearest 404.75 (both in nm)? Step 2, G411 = 13.4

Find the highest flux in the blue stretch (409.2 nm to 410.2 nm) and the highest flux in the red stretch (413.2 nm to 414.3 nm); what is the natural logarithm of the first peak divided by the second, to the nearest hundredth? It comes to 0.01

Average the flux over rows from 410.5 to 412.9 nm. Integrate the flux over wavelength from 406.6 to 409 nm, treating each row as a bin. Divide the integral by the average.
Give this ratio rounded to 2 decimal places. 2.35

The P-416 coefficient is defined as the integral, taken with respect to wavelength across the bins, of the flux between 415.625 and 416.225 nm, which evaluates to 10.4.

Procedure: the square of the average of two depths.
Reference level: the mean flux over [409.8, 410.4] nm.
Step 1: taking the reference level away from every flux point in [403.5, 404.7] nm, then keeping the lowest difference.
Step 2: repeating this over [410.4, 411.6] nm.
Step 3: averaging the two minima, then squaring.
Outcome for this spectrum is 0.00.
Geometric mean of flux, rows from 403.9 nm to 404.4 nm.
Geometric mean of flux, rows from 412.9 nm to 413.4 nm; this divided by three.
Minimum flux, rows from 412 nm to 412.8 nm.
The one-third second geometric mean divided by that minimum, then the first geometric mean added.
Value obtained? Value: 17.1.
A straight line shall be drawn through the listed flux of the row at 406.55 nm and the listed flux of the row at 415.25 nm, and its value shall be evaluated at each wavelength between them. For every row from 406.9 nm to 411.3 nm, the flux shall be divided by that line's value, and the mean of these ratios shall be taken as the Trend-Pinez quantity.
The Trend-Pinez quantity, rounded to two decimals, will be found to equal 0.99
